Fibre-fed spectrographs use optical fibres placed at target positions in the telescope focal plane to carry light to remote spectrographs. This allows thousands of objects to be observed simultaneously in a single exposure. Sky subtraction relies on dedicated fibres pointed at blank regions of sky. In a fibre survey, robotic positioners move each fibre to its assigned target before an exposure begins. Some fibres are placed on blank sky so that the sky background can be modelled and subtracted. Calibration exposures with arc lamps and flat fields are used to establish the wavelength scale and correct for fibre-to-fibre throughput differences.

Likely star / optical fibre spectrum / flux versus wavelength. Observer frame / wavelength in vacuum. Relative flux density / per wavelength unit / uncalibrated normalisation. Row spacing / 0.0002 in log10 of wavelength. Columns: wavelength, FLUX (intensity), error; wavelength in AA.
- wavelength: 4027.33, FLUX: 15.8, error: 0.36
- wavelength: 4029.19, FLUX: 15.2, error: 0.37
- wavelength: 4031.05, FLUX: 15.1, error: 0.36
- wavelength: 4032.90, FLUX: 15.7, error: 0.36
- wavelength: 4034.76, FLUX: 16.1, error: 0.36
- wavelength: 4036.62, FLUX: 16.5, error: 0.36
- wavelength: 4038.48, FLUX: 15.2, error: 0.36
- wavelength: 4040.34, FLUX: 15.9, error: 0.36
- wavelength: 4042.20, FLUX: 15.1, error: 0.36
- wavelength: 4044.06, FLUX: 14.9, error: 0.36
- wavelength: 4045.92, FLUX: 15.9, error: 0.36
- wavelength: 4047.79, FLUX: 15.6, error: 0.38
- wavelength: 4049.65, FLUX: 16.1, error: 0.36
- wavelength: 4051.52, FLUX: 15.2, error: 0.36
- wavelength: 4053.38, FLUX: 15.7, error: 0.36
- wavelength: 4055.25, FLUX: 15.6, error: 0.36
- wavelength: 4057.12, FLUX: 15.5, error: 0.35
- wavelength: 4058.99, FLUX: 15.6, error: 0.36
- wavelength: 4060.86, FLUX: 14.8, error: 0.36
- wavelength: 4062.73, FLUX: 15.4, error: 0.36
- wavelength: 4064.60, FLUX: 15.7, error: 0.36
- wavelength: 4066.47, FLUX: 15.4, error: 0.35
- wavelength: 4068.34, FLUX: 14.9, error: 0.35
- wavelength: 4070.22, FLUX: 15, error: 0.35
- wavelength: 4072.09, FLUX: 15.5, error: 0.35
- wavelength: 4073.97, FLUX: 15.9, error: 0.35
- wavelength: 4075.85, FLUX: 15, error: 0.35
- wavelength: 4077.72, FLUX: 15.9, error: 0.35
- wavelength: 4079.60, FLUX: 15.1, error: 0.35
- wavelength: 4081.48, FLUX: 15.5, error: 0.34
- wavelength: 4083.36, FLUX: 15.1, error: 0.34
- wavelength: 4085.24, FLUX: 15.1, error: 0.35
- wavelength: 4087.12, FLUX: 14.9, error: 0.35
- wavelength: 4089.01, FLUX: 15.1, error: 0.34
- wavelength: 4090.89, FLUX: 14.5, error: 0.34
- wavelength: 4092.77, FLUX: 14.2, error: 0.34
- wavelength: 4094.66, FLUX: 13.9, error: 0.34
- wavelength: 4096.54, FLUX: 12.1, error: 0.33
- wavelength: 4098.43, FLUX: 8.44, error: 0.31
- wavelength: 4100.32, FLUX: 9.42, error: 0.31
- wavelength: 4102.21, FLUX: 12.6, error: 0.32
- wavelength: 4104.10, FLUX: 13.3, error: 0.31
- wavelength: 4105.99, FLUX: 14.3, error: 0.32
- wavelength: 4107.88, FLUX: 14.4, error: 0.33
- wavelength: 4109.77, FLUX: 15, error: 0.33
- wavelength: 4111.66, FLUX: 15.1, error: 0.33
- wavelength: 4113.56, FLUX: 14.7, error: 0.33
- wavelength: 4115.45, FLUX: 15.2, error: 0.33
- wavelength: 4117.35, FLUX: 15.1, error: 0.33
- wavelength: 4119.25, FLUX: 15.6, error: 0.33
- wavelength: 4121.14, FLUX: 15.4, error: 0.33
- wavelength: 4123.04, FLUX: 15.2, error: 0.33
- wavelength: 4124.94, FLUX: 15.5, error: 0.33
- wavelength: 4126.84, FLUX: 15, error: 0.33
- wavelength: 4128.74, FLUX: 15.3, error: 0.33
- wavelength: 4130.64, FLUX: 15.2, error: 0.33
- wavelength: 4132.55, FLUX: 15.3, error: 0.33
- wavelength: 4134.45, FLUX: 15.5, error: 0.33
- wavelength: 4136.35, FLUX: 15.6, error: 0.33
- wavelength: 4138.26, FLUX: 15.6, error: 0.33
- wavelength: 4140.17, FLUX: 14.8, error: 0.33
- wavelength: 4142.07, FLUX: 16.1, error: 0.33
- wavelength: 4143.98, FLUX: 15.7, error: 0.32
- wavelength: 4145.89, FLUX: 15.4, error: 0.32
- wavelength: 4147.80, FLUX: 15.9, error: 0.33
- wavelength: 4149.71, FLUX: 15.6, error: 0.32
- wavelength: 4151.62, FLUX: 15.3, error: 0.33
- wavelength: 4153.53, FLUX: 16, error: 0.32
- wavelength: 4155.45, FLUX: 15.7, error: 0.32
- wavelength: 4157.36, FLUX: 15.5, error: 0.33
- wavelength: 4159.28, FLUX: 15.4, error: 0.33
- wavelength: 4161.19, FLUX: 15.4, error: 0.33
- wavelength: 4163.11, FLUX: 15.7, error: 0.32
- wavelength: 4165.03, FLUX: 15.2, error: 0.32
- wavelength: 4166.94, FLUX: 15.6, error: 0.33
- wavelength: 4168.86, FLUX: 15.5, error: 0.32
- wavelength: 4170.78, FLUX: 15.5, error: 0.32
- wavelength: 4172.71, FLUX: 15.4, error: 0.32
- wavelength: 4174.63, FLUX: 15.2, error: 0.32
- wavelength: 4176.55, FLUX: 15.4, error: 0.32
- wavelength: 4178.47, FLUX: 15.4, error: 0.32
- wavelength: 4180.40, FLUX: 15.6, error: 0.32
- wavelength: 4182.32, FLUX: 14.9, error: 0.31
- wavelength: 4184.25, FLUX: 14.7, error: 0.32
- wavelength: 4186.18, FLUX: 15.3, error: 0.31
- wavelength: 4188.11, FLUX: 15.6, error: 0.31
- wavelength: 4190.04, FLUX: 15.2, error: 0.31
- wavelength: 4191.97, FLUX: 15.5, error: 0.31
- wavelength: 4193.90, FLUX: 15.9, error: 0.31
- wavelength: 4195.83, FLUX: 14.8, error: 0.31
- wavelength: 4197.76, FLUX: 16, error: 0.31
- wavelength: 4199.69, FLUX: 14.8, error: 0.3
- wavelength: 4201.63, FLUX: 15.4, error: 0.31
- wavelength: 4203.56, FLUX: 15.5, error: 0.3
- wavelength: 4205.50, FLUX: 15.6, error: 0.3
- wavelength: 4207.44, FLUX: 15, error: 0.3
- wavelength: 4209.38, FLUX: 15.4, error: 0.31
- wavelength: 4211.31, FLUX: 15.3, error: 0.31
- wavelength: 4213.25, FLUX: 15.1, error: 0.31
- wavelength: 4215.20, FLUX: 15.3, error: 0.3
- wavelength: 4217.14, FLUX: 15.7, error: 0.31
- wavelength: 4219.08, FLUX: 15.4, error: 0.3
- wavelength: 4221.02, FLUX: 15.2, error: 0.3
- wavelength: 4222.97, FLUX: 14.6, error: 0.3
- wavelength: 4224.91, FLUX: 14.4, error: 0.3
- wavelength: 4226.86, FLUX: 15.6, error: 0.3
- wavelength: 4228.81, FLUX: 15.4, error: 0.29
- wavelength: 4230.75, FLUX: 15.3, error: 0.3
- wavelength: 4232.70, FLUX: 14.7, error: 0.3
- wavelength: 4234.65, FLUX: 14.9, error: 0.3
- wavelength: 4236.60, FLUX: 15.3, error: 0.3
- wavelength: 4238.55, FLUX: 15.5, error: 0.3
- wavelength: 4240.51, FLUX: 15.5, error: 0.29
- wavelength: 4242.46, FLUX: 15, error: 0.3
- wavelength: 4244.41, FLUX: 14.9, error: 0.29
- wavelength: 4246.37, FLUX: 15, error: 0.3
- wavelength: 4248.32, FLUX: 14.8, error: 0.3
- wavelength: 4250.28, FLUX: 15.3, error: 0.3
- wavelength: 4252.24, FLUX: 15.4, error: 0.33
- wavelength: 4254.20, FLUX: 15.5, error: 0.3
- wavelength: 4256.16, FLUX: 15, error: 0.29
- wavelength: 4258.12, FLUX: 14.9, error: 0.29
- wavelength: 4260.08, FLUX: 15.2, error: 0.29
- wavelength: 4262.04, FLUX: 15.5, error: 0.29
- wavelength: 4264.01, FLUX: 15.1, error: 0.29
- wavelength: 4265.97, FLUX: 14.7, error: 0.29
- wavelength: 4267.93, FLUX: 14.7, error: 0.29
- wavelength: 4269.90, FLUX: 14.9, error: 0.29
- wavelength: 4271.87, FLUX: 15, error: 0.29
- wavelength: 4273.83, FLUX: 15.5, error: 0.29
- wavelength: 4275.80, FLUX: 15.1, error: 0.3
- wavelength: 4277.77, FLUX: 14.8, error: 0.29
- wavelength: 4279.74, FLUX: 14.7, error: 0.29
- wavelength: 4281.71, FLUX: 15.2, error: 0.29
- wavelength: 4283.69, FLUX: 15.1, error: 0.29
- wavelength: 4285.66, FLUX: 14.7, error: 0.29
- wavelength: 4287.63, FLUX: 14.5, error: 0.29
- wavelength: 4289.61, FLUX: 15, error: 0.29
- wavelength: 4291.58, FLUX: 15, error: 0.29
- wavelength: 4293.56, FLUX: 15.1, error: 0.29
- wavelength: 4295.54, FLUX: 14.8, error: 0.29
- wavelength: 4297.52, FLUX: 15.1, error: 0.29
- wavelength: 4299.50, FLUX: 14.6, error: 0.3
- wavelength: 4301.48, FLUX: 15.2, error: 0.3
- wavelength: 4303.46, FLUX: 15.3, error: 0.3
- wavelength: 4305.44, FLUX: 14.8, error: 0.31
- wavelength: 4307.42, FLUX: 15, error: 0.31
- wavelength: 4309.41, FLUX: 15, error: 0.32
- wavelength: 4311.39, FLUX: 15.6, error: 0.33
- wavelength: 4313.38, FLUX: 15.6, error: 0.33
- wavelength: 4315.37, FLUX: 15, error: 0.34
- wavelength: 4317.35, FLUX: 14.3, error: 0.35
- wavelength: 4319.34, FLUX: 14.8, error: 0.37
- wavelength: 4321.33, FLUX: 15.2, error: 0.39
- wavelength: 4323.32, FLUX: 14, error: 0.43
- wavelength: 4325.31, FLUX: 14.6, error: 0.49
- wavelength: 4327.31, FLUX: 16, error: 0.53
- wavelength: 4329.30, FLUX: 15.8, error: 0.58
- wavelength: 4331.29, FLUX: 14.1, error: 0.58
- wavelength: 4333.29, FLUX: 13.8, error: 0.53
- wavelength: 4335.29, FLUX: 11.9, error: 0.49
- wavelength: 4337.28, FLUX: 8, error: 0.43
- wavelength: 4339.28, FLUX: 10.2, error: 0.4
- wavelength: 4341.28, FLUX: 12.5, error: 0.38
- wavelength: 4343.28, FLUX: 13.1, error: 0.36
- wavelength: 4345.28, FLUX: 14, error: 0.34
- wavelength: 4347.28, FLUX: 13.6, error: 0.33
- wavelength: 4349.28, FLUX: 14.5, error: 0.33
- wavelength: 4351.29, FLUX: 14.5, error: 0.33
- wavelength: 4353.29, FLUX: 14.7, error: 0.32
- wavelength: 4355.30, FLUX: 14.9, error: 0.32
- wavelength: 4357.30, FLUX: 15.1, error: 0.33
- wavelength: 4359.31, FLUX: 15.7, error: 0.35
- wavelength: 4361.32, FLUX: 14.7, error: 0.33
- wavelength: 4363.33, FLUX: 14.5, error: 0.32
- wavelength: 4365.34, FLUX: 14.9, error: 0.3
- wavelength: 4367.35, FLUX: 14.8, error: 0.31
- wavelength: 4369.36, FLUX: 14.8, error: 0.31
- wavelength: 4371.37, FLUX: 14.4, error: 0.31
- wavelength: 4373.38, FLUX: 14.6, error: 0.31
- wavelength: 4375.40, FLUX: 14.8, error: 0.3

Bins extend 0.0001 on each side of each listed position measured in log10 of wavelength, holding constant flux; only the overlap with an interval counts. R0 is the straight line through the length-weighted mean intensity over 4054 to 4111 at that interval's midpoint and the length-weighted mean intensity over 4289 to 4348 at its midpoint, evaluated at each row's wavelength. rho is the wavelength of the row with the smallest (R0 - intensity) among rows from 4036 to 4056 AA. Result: 4036.62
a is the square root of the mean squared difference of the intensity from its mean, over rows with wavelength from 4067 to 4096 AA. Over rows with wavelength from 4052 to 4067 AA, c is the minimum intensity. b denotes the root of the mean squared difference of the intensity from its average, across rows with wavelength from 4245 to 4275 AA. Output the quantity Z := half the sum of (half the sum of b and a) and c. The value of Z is 7.60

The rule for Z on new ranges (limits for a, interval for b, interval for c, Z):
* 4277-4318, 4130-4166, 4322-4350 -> 4.15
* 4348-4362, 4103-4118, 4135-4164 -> 7.65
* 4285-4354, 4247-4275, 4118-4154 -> 7.86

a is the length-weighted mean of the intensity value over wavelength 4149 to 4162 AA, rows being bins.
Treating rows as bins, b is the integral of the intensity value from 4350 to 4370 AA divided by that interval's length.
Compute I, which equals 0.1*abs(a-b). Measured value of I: 0.07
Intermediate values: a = 15.6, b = 14.9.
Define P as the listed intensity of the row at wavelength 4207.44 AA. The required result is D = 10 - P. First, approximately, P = 15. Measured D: -5.0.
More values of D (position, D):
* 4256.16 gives -5.0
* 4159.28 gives -5.4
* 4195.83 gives -4.8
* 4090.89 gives -4.5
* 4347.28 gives -3.6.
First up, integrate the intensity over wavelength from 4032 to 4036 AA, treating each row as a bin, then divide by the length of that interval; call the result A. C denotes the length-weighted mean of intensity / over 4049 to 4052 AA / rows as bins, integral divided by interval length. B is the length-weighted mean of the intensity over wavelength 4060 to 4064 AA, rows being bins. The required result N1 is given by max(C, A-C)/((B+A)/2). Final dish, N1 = 1.01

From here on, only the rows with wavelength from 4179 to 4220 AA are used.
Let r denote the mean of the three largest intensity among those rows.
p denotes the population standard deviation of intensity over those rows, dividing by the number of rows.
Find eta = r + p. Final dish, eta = 16.2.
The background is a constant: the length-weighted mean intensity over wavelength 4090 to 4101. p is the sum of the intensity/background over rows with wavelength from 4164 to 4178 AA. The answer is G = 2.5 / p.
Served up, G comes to 0.28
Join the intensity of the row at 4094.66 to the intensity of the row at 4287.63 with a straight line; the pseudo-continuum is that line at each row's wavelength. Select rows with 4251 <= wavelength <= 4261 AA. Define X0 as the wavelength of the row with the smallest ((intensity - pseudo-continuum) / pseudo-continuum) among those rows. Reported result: 4258.12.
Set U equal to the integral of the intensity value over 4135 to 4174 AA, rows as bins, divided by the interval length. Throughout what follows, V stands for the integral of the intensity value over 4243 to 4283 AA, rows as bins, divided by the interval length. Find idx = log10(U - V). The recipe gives -0.32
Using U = 15.5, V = 15.1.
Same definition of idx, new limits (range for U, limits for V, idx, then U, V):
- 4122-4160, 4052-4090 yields -0.84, 15.5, 15.3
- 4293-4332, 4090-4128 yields 0.02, 15.0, 14.0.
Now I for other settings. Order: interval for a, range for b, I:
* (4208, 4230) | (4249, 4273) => 0.01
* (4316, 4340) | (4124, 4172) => 0.19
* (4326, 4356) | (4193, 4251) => 0.18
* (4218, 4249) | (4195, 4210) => 0.02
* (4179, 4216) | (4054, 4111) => 0.09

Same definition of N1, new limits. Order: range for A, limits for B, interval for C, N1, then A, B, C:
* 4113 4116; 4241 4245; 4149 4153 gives 1.03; 15.0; 15.0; 15.51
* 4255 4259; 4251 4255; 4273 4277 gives 1.00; 15.0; 15.4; 15.26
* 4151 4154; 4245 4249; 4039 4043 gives 1.01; 15.6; 14.9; 15.49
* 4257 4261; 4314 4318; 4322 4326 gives 0.96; 15.1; 14.8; 14.36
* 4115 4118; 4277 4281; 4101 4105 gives 0.85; 15.1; 14.8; 12.71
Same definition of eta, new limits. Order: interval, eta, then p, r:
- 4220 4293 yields 15.8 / 0.31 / 15.5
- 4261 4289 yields 15.7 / 0.29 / 15.4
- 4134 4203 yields 16.4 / 0.34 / 16.0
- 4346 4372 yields 15.7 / 0.45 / 15.2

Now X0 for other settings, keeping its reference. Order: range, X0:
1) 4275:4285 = 4279.74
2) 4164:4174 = 4165.03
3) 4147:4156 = 4151.62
